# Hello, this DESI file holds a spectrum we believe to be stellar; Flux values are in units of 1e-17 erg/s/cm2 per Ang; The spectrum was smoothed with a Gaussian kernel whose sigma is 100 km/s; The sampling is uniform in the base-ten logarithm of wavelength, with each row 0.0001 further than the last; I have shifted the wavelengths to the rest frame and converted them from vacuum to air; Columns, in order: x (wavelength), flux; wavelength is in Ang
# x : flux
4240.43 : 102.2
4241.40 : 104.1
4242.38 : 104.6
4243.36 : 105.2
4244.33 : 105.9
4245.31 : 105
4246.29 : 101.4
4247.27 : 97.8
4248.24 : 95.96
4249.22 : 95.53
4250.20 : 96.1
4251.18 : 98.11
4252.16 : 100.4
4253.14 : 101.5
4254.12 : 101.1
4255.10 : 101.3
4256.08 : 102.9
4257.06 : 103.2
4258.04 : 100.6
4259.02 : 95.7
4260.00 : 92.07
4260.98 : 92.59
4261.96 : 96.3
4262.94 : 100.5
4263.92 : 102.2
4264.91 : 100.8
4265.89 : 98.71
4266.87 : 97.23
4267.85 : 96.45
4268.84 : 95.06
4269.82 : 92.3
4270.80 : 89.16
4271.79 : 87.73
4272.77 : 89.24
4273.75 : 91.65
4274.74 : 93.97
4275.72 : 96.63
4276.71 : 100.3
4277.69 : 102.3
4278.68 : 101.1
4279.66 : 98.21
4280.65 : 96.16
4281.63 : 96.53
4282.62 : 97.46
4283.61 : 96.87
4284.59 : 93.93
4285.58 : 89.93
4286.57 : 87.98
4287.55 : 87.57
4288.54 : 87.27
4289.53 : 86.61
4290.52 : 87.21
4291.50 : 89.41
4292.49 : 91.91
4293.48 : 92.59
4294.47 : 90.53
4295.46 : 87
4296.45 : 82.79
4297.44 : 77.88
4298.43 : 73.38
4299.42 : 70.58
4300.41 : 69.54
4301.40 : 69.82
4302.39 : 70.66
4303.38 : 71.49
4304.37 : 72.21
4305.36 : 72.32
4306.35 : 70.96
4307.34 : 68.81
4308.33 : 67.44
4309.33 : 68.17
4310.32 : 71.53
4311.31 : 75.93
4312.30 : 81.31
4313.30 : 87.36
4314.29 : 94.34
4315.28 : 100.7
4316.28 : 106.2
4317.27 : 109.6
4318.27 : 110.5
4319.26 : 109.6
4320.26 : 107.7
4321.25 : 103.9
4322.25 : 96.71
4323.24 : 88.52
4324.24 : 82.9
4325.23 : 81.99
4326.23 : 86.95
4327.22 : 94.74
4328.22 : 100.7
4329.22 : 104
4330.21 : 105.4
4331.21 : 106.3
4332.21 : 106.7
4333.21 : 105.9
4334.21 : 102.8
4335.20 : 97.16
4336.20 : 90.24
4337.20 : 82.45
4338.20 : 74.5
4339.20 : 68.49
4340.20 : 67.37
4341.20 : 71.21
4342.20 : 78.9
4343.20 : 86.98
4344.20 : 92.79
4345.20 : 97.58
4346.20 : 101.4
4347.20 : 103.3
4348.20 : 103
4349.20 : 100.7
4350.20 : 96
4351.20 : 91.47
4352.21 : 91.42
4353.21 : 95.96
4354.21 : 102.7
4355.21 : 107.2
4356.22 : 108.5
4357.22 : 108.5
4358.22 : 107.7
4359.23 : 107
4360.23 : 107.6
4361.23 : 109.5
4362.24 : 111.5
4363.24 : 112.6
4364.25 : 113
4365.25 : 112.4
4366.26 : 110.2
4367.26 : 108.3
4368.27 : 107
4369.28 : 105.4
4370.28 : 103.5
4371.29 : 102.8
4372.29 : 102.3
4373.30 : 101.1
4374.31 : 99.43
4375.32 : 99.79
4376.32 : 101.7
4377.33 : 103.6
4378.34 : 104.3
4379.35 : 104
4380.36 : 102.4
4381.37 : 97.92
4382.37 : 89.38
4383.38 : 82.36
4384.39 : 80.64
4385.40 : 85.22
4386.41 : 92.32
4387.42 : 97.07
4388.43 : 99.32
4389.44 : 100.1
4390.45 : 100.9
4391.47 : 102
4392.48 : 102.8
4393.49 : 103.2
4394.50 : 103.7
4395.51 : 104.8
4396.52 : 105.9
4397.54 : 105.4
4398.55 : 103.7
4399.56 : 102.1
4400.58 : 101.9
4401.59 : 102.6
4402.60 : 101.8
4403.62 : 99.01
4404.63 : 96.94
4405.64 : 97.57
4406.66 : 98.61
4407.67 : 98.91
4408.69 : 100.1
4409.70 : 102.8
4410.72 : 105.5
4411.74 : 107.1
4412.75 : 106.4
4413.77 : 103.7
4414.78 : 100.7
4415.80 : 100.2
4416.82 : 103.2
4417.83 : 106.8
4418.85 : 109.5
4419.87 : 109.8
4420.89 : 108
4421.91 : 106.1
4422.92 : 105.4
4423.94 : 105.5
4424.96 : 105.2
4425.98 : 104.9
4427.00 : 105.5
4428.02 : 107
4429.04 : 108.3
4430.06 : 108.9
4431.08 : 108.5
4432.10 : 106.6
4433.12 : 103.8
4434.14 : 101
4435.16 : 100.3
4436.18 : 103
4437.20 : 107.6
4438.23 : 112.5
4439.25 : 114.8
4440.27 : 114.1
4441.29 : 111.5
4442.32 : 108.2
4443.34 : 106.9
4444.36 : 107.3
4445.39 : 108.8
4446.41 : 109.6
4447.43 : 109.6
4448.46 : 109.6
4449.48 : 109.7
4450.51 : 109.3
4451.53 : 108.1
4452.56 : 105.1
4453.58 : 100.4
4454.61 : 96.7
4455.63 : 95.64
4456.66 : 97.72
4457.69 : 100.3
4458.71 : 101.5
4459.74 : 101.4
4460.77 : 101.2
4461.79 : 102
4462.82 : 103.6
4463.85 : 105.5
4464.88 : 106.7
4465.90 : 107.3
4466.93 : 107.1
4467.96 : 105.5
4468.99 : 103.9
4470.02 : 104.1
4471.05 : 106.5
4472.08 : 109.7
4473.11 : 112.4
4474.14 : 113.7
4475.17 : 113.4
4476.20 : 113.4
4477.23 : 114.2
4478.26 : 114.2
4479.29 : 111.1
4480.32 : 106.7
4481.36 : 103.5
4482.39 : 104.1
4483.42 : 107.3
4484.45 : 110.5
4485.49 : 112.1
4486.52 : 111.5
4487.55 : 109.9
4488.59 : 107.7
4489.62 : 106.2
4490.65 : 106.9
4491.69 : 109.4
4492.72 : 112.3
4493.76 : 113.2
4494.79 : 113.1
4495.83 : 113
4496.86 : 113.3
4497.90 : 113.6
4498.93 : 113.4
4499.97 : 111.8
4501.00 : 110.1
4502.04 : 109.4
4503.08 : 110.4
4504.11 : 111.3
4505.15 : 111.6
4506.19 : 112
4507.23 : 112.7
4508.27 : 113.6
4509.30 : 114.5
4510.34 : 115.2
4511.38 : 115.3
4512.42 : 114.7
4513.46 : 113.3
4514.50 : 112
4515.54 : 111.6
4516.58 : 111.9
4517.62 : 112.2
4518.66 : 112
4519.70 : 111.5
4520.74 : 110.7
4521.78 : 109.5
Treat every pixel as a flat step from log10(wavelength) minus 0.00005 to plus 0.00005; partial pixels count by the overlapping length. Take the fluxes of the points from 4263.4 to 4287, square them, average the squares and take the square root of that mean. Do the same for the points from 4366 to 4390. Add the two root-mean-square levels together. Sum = 195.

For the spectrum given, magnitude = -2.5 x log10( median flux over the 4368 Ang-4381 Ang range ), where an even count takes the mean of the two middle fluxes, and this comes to -5.03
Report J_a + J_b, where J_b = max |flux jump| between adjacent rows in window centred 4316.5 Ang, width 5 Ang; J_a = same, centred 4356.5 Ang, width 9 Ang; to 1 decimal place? 13.1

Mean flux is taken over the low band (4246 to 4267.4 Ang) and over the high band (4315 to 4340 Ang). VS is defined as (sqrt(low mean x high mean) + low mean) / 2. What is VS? 98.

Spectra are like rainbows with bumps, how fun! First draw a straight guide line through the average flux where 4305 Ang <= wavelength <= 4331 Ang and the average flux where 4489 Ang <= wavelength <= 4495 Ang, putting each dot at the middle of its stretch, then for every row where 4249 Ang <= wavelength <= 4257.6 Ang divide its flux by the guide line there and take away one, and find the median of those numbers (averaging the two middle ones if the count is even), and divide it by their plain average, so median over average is 1.1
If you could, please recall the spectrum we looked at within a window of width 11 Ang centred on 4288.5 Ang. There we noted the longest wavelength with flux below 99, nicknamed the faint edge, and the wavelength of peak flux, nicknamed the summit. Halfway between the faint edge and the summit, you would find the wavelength 4288.5 Ang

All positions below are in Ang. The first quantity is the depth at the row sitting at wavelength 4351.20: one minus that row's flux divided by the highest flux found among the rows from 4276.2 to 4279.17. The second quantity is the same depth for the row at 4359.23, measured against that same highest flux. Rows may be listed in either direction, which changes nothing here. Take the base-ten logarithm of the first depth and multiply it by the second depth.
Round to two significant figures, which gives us 0.045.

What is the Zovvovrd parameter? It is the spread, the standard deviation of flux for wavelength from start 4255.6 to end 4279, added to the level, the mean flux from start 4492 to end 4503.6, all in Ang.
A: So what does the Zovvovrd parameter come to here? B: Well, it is 117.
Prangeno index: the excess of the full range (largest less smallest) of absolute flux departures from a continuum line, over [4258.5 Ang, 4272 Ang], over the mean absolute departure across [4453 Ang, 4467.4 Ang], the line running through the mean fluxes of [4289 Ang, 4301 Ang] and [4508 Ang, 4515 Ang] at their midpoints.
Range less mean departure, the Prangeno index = 11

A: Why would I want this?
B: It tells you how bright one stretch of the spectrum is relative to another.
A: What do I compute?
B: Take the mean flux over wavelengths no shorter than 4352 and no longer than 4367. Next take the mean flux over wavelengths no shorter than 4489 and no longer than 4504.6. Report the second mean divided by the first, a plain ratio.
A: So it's 1.04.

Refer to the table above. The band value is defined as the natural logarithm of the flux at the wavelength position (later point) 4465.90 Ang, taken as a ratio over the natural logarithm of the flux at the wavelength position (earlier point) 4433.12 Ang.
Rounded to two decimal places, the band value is 1.01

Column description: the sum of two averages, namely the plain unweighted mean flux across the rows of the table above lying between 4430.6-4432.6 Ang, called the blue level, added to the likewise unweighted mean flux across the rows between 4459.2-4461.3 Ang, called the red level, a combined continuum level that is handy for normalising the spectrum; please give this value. 209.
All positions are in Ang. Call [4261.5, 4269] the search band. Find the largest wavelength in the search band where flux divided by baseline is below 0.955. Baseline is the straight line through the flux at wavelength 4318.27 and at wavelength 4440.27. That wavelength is 4268.84 Ang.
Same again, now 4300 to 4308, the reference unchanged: 4307.34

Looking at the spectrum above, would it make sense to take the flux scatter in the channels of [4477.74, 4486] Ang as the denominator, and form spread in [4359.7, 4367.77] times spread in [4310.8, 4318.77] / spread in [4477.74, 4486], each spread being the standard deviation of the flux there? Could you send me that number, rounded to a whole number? 7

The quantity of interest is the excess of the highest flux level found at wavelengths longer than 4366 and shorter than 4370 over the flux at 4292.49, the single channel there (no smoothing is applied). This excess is 18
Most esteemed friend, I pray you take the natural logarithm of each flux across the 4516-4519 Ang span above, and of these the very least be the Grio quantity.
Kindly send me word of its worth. 4.72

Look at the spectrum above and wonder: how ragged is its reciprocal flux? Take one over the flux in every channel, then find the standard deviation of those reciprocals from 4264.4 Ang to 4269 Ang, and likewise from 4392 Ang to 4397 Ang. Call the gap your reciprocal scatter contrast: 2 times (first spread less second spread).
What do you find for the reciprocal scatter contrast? 0.0002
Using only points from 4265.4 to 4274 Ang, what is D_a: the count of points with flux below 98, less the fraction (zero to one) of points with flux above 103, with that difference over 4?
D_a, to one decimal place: 2.0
